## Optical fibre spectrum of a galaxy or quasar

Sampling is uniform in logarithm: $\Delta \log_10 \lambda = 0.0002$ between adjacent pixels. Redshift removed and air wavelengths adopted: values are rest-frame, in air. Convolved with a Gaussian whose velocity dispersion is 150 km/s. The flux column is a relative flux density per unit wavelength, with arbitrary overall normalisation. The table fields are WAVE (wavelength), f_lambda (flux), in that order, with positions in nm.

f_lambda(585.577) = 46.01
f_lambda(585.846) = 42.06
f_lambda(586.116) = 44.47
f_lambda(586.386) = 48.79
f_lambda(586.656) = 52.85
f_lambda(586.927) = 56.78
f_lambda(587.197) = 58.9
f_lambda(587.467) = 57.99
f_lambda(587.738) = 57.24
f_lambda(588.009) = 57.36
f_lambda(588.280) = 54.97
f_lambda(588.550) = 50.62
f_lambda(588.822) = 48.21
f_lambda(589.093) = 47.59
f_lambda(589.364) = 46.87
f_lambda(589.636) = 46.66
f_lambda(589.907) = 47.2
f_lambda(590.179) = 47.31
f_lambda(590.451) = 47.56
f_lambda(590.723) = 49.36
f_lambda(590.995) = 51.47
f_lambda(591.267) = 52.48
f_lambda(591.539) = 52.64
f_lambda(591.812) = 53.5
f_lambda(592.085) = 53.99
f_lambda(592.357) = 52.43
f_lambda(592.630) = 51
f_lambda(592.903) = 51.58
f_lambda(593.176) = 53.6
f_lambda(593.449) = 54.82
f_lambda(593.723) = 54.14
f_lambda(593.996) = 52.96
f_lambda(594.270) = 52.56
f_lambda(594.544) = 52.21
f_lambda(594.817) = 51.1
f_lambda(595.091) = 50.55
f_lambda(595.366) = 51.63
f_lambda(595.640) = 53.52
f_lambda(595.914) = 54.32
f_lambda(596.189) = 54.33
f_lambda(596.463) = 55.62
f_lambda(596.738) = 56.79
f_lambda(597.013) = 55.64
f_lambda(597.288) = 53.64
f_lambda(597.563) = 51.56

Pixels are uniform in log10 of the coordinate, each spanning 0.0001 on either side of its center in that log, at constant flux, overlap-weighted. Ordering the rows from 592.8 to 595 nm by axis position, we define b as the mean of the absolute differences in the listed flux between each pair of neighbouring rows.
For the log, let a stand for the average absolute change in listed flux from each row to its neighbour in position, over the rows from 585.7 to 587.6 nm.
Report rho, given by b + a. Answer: 4.0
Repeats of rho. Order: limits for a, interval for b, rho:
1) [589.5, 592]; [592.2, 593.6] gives 2.2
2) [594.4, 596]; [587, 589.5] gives 2.6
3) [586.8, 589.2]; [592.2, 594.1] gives 2.9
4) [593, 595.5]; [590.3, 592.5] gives 2.0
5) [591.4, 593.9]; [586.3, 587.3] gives 4.5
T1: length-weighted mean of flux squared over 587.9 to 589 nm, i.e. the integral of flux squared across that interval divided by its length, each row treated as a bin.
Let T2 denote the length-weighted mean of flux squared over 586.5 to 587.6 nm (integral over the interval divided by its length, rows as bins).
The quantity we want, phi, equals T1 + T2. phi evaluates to 5964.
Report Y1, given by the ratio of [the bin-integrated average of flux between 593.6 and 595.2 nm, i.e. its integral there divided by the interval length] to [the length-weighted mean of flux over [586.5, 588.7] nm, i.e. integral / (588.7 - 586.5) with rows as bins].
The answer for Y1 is 0.94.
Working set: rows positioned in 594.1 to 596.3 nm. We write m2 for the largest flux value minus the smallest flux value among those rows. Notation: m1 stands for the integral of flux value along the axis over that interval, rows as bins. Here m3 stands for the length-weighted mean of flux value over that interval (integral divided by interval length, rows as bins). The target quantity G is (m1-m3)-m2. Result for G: 59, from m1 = 115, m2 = 4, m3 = 52.5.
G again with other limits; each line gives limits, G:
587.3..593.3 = 246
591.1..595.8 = 190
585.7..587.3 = 13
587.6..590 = 60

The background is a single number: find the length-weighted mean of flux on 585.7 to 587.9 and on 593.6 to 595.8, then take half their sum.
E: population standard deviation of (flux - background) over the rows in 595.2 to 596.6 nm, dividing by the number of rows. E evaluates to 1.3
